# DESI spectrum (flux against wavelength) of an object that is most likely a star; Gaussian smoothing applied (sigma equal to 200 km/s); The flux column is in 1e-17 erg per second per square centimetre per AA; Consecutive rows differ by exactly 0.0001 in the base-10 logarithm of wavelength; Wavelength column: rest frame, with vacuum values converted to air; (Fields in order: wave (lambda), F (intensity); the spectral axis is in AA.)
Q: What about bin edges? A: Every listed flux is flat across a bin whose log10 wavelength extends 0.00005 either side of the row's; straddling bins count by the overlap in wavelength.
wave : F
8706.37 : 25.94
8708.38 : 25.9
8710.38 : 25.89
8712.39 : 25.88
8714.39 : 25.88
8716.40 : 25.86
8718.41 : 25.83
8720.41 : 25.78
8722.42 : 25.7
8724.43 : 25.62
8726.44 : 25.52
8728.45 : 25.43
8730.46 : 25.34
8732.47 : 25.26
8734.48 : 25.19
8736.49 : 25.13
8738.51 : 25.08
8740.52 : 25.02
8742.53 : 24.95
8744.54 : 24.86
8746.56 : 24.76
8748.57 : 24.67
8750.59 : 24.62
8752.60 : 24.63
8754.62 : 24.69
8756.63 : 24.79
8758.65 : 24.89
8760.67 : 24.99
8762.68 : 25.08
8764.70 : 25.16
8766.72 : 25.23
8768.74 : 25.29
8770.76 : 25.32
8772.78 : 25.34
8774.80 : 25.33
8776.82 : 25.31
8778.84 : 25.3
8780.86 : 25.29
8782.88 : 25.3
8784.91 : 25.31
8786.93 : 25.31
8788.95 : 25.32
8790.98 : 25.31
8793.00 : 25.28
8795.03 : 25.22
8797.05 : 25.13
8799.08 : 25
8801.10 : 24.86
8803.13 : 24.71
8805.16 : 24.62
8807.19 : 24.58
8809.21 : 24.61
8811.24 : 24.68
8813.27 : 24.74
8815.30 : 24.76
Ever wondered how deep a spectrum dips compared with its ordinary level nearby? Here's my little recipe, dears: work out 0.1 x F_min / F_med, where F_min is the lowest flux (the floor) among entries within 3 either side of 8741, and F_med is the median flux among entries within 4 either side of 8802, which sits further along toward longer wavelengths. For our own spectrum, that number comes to 0.1007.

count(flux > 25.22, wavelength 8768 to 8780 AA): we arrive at 6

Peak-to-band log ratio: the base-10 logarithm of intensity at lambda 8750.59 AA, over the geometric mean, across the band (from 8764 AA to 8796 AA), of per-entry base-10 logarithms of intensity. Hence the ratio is 0.992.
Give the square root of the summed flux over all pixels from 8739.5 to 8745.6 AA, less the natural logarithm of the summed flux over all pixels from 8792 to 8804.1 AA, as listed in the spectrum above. 3.6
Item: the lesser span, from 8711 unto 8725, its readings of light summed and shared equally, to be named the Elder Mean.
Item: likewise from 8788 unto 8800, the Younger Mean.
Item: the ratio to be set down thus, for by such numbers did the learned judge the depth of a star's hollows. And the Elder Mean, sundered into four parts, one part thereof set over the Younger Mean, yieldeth 0.256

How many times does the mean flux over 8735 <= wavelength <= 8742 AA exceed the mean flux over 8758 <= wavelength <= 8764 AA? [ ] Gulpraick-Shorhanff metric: 1.00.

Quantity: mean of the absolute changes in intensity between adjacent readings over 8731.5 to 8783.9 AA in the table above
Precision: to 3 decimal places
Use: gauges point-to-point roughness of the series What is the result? 0.057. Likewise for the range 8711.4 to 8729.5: 0.056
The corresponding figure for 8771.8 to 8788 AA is 0.010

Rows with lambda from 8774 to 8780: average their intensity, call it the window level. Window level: 25.3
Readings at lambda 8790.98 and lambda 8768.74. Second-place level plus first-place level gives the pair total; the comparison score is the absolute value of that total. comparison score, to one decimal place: 50.6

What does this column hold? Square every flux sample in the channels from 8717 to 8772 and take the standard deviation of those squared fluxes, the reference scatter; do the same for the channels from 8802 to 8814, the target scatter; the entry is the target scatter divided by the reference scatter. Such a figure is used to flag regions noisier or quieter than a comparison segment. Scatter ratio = 0.2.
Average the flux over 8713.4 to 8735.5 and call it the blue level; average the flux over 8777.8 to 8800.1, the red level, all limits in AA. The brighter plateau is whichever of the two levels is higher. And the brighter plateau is 25.58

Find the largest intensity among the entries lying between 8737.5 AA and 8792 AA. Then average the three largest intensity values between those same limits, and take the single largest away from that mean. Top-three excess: -0.010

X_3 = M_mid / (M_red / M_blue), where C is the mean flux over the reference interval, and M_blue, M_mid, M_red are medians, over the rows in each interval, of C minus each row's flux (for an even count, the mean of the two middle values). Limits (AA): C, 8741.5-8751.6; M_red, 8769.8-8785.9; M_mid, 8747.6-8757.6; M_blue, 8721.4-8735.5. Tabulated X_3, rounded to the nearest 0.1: 0.1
